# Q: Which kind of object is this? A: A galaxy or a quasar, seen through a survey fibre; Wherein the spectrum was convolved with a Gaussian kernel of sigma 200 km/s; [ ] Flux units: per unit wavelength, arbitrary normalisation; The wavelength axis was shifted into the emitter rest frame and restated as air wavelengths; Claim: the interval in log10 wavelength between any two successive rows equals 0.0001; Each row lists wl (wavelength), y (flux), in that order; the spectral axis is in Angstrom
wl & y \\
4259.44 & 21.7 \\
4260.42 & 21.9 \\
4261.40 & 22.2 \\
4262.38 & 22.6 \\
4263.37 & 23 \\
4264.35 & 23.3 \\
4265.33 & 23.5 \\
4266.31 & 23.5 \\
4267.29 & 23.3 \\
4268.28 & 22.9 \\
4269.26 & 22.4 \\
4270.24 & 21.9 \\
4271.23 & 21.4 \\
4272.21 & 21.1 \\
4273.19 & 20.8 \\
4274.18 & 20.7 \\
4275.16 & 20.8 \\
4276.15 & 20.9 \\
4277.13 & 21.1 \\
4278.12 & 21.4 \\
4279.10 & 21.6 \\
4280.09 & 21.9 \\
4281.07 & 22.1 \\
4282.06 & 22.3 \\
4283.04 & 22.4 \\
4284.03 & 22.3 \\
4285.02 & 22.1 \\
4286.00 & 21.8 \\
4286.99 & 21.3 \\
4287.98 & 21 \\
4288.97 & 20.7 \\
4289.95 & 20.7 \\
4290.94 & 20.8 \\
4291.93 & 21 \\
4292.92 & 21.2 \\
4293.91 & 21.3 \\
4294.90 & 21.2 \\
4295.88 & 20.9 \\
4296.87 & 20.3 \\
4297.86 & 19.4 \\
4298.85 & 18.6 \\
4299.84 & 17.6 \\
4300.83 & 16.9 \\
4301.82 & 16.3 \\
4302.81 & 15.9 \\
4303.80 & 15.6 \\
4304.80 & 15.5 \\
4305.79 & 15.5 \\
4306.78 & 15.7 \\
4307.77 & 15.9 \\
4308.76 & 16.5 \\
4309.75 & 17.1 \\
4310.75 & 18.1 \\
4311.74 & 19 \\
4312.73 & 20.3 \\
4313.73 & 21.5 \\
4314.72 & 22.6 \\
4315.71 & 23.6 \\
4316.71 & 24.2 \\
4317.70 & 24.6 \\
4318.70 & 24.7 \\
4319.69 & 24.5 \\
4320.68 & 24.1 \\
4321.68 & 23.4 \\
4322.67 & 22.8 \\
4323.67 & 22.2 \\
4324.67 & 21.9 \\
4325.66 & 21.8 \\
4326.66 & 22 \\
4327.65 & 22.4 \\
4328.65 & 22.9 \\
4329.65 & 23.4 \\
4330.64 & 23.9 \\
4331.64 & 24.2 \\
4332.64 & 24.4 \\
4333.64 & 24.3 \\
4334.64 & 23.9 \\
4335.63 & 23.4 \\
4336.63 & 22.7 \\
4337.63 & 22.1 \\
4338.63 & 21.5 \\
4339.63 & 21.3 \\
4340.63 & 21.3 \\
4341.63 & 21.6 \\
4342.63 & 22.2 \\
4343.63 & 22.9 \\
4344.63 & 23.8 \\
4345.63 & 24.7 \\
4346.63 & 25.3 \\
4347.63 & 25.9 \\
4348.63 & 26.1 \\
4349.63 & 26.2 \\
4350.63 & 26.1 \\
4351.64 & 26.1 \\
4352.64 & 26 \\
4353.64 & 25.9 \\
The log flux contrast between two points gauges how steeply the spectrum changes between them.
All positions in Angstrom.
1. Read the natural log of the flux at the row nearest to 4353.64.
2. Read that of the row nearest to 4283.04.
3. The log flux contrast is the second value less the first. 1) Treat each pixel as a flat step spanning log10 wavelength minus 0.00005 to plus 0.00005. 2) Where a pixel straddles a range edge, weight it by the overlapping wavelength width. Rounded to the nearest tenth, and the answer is -0.1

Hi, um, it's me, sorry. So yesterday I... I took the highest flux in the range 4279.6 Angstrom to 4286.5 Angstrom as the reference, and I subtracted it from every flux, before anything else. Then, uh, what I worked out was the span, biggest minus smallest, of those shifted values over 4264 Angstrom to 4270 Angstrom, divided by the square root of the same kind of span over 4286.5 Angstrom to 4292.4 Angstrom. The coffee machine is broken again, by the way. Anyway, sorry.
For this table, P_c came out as 1.42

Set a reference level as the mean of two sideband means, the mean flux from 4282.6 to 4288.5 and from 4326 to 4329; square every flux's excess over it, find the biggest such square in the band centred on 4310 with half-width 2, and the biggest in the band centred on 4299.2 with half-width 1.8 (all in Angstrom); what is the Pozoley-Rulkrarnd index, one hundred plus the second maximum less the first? 96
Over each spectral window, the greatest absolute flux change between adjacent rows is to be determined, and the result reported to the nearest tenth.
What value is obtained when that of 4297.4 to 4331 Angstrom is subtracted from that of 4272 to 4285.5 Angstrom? -1.0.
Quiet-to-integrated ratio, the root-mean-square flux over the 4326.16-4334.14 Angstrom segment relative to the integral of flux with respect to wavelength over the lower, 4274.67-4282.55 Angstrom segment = 0.138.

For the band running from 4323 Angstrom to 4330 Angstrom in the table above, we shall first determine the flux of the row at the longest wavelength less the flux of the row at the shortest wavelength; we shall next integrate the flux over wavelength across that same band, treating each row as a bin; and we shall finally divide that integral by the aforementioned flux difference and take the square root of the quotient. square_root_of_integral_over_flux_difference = 11.4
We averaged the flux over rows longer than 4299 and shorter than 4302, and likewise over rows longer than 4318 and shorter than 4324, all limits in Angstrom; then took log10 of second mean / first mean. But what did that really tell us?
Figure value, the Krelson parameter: 0.14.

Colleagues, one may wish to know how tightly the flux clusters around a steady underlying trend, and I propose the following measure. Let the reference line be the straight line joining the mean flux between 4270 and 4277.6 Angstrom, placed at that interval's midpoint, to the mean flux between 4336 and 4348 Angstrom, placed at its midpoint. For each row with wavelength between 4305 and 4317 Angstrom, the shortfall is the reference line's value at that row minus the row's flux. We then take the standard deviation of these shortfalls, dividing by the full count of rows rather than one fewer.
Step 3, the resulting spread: 3.0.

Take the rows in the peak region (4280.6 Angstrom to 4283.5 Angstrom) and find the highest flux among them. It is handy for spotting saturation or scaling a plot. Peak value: 22.4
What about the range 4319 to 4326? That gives 24.5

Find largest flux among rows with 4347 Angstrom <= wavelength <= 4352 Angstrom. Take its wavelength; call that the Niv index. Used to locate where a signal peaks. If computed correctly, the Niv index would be 4349.63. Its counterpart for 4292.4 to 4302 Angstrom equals 4293.91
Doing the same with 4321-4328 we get 4321.68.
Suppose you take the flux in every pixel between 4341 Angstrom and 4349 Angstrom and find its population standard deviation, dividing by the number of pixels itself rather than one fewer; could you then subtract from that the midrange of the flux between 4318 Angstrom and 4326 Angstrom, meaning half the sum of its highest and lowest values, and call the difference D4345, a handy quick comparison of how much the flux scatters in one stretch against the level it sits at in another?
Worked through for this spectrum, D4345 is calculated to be -21.7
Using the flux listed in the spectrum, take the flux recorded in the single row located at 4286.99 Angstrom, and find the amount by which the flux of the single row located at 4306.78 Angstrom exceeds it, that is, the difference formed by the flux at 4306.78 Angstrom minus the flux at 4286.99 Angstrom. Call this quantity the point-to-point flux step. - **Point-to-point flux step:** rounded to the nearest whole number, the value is -6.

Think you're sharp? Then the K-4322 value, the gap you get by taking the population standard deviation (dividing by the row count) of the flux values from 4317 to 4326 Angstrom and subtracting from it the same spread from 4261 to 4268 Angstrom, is 0.67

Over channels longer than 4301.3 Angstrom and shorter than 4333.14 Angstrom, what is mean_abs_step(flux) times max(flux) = 12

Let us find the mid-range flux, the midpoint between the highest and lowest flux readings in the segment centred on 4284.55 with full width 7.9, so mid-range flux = 21.7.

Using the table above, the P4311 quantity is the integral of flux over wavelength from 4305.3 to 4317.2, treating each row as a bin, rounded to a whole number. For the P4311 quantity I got 228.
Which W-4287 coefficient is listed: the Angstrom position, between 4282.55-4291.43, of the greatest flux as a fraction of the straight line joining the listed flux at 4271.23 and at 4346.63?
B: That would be 4283.04 Angstrom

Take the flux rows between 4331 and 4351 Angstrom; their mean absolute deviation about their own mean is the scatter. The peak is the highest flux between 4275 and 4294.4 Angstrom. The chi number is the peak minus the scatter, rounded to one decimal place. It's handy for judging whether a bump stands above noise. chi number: 21.0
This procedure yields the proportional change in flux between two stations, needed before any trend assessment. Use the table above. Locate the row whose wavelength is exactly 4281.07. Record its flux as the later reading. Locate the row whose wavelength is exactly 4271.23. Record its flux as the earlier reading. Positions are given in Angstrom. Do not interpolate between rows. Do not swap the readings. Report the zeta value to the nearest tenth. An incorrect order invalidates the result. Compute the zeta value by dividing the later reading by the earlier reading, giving 1.0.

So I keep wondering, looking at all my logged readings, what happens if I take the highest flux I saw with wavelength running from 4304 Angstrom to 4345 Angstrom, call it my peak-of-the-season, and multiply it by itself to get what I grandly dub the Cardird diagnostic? 610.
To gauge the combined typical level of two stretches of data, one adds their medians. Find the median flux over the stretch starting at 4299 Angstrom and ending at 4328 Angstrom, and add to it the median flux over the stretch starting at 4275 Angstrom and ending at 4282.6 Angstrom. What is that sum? 43.0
